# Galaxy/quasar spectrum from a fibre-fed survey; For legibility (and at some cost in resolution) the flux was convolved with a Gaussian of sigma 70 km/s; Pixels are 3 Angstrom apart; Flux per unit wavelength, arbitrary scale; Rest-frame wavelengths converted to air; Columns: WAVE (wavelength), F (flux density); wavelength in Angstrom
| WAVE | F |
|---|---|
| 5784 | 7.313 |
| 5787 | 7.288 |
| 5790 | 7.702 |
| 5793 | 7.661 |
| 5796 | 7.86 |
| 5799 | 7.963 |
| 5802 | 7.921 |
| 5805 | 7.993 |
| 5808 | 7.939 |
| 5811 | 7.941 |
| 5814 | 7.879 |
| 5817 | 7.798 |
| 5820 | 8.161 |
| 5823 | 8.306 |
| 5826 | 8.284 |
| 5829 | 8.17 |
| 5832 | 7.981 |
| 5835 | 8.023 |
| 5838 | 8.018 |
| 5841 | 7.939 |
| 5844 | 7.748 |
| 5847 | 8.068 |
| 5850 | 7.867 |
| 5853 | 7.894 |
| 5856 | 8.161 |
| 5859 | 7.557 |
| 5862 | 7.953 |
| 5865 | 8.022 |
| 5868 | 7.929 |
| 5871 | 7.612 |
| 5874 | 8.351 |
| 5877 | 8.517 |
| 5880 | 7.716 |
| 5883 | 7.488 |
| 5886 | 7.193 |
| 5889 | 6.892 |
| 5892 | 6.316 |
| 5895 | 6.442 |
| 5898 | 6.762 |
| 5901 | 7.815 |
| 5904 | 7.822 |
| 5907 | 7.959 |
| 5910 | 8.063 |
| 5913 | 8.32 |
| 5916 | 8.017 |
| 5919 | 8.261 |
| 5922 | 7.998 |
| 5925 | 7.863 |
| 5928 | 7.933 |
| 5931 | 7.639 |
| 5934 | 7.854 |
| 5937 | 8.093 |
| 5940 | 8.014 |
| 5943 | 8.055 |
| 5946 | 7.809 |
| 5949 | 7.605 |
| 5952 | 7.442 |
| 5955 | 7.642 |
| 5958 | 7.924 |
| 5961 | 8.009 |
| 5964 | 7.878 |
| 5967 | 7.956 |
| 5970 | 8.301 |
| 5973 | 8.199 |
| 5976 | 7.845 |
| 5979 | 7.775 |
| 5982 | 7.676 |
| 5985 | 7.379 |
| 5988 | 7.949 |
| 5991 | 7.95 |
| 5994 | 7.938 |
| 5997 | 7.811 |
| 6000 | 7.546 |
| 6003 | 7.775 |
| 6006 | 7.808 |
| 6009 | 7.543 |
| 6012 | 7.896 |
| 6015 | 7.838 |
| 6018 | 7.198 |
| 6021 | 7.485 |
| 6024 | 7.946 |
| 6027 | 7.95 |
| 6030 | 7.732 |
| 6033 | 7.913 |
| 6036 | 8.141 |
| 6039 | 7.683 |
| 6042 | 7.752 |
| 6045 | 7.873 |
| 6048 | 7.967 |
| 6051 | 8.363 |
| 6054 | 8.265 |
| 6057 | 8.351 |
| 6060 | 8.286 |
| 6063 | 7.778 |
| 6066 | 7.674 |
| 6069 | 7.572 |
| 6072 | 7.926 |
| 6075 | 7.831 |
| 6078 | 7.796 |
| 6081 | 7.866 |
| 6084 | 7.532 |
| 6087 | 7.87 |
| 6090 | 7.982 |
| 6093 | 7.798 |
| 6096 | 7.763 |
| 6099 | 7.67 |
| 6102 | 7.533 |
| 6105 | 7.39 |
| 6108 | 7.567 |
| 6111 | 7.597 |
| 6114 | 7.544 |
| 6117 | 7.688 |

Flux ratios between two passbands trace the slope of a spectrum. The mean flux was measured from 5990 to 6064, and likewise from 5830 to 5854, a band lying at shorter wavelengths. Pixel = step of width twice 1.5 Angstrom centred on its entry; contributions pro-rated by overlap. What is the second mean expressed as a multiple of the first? 1.01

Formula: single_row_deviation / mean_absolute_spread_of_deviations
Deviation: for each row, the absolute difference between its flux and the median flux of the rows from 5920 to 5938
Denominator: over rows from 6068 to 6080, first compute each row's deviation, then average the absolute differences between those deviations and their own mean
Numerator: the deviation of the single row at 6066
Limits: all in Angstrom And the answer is 2.3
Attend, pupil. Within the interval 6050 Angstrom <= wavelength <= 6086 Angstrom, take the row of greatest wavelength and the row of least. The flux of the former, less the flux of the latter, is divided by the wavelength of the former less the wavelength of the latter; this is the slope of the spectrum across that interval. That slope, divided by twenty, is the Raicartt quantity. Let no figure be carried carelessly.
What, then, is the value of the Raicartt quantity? -0.0013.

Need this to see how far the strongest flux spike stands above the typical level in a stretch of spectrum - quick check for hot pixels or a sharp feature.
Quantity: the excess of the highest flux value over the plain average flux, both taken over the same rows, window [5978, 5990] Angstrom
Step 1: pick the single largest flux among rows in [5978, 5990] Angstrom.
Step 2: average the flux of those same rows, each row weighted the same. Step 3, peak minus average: 0.25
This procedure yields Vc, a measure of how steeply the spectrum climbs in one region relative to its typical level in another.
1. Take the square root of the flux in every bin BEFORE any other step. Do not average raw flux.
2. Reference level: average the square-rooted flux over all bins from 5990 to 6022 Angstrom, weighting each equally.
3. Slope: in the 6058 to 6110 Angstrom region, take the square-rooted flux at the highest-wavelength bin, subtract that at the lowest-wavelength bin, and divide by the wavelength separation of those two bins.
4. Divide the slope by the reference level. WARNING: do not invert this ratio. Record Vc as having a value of -0.0010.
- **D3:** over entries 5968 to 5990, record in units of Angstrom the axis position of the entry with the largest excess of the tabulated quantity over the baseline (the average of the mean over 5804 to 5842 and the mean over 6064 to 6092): 5970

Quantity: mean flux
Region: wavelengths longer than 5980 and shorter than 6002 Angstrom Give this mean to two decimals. 7.75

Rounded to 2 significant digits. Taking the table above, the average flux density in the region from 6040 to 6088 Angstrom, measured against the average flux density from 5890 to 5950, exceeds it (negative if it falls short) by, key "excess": 0.19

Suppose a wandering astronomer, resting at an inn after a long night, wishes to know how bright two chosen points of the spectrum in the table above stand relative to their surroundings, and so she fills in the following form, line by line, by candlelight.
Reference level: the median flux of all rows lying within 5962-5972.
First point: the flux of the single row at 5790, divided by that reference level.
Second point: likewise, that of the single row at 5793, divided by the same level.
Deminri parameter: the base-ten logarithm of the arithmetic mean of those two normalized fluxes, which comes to -0.015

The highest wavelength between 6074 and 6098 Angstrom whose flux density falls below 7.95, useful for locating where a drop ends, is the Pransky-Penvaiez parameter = 6096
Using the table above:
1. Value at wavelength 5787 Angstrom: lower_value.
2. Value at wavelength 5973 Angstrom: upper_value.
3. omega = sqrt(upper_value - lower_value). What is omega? 1.0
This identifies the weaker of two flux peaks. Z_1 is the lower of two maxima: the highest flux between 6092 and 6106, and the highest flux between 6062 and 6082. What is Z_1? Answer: 7.80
